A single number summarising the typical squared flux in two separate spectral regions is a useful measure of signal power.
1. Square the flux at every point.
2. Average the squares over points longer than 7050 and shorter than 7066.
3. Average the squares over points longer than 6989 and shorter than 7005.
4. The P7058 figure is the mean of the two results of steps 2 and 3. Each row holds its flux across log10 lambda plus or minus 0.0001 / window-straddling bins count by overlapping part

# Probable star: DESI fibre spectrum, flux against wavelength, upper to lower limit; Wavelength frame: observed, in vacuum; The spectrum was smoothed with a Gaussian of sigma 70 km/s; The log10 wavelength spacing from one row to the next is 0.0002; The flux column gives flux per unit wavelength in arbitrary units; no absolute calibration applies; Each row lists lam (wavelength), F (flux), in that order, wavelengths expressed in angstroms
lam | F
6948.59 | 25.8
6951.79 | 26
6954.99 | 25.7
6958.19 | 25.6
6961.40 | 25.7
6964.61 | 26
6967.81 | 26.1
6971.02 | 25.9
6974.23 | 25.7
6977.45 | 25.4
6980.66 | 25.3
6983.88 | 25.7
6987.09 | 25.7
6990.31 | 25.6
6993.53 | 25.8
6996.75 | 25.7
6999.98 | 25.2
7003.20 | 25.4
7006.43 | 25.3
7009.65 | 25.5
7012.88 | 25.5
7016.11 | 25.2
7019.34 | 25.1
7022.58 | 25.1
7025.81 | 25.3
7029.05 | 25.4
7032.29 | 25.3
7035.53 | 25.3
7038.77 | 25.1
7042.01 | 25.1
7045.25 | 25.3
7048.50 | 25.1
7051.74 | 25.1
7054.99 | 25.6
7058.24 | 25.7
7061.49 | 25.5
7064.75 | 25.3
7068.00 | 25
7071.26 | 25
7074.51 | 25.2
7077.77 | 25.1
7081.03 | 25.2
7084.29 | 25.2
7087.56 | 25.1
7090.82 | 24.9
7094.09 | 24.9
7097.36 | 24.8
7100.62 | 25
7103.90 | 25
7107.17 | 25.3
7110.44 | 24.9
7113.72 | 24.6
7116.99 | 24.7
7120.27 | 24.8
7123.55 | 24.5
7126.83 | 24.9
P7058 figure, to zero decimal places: 650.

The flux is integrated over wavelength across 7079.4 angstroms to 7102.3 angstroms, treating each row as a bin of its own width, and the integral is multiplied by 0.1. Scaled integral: 57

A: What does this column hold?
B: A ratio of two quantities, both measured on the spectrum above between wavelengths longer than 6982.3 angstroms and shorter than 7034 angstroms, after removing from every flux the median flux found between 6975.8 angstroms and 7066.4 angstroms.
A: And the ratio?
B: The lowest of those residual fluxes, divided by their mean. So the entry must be -2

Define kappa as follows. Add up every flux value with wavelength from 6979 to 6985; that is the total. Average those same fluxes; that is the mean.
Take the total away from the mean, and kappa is -25.5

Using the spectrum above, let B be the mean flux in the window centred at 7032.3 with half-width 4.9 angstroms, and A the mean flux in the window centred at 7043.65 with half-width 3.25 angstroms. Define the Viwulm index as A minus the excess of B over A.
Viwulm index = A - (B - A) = 25.1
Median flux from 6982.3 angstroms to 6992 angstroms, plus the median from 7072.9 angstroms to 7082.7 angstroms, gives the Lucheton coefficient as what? 50.9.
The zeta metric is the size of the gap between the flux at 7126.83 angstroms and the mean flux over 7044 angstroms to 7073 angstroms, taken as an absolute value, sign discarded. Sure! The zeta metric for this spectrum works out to 0.39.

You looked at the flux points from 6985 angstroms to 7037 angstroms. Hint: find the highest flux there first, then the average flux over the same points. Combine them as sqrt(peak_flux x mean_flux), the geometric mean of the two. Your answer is 25.6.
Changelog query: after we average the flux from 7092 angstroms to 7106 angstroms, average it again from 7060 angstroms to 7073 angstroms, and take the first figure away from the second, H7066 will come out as 0.3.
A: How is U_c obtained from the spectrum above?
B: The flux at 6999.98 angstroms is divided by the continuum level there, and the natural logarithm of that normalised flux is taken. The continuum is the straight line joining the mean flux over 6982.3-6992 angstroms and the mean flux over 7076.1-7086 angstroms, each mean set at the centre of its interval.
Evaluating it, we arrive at -0.016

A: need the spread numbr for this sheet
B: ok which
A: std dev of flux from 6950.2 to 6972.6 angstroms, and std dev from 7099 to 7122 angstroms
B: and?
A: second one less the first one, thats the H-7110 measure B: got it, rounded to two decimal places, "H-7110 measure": 0.04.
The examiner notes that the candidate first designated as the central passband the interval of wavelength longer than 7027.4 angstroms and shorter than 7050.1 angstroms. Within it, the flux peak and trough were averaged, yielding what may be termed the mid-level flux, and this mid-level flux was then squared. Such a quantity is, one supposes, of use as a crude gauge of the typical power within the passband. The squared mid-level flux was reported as 638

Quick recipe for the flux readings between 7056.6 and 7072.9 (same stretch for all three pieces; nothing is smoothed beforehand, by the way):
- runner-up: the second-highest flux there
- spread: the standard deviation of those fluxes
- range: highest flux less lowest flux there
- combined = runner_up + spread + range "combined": 26.5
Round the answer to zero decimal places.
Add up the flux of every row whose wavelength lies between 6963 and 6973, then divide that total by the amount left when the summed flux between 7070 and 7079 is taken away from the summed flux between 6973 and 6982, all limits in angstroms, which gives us 71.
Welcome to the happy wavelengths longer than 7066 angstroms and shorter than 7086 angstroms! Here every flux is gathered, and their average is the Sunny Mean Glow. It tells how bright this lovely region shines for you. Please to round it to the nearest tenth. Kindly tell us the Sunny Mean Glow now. 25.1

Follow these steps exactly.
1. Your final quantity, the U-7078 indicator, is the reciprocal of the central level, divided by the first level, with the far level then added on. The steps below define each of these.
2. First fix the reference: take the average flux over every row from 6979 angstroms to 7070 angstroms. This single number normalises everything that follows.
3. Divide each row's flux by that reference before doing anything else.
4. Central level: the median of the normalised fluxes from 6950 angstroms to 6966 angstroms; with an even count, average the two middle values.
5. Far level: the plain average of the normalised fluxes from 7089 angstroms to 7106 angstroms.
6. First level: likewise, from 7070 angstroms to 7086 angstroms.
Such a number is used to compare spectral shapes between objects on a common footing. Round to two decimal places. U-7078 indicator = 1.98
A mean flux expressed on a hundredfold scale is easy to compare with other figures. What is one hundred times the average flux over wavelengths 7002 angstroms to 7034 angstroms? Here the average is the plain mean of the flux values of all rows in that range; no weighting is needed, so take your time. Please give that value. 2531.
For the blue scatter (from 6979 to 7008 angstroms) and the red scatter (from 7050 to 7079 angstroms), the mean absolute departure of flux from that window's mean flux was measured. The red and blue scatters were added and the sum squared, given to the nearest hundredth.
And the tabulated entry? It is 0.17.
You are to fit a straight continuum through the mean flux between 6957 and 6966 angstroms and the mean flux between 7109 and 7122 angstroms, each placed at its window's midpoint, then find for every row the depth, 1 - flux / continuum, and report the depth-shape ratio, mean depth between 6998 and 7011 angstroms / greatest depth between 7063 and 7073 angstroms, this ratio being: 2.0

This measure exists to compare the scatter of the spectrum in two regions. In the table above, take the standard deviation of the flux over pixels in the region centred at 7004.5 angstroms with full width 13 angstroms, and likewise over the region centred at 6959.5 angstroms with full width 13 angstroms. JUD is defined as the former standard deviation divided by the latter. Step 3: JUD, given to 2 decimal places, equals 0.75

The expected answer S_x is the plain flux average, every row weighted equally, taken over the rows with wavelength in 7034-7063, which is 25.3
